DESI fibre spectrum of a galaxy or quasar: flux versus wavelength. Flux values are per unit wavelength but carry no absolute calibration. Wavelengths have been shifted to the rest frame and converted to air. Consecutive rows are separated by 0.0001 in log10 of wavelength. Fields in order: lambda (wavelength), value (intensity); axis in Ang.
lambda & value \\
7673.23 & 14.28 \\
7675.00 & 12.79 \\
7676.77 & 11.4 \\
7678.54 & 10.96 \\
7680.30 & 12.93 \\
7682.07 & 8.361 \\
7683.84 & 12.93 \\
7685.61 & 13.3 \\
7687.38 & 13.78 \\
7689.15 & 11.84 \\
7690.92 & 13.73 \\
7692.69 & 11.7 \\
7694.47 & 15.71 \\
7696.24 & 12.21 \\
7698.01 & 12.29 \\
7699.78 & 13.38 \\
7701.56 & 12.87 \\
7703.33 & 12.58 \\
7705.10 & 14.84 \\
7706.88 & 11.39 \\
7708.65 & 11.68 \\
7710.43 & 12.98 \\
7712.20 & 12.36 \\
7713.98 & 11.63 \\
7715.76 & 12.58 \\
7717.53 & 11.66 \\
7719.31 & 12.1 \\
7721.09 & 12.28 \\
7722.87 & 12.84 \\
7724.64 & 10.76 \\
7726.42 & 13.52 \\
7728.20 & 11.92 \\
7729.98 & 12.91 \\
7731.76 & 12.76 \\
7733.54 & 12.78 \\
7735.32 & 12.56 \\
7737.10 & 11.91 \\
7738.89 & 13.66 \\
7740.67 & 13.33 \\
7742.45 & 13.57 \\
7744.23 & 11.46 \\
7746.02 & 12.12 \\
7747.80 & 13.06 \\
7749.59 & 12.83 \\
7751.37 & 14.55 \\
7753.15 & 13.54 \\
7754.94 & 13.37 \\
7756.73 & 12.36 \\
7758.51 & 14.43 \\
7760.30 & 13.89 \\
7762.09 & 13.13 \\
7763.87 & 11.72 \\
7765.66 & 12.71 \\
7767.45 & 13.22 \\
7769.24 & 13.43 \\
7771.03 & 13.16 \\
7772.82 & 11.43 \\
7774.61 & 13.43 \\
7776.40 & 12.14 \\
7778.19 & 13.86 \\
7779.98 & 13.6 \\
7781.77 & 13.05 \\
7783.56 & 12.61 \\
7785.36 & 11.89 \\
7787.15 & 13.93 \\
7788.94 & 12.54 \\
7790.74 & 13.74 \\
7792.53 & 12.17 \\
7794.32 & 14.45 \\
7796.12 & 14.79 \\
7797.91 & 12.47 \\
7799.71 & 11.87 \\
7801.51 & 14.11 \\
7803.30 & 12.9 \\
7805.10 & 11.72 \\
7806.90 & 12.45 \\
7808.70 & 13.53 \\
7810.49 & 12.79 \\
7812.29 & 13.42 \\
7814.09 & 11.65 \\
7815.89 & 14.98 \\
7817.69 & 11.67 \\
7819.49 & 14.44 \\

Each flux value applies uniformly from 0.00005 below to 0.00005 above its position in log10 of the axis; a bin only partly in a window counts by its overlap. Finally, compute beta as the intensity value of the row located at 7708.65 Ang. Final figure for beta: 11.68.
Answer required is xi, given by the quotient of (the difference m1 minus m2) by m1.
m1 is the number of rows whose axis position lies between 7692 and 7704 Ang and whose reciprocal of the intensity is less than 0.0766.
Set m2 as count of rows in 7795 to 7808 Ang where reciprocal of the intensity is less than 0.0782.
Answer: -0.5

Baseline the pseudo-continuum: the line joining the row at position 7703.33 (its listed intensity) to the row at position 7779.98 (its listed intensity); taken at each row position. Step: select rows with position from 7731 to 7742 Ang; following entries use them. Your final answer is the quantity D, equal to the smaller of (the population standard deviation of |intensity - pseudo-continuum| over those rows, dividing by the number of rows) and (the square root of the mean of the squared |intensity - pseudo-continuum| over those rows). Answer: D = 0.32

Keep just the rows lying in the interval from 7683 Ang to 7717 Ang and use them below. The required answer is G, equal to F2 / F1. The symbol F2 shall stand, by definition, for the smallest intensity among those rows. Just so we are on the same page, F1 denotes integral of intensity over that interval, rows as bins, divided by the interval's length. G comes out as 0.889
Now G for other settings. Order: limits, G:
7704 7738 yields 0.868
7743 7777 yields 0.882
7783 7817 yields 0.893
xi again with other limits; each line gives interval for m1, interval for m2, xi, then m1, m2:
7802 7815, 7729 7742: -0.5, 2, 3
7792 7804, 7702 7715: 0.3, 3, 2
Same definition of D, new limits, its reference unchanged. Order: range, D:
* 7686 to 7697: 0.98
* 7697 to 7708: 0.76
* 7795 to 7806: 0.67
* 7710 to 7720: 0.38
